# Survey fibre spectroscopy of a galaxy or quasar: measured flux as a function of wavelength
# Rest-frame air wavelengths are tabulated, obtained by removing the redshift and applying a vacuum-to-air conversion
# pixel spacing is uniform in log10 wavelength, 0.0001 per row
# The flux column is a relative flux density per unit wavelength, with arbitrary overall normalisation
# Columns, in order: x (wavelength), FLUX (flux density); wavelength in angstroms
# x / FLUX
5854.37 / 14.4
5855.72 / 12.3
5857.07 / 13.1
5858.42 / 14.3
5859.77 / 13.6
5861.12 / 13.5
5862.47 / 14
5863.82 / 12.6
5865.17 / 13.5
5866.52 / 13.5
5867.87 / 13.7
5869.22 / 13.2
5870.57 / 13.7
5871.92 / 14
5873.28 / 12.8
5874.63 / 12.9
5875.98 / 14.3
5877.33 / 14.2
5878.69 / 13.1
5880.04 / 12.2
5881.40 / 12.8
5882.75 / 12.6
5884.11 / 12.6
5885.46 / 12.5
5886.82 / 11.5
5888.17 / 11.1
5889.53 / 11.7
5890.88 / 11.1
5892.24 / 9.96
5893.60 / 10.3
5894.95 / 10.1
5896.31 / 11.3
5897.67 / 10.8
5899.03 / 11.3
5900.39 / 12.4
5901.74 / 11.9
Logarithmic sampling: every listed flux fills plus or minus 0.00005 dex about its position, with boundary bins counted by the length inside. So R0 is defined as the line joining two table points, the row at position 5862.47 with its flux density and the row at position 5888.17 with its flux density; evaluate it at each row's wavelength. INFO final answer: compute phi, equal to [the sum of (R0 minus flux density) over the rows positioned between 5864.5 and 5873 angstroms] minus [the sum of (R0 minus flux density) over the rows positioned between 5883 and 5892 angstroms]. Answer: 1.7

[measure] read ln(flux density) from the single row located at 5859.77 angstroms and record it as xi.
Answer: 2.6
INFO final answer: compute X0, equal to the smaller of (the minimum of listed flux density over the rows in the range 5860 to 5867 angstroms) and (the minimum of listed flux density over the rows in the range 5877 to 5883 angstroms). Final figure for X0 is 12.2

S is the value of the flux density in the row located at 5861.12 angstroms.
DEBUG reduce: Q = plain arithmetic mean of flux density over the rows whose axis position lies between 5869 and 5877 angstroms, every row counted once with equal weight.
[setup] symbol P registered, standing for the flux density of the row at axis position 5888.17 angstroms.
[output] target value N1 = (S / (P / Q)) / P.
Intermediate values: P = 11.1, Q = 13.5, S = 13.5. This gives 1.48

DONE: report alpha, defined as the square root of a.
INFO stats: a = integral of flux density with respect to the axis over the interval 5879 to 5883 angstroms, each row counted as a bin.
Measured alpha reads 7.1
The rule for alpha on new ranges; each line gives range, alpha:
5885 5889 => 6.8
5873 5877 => 7.3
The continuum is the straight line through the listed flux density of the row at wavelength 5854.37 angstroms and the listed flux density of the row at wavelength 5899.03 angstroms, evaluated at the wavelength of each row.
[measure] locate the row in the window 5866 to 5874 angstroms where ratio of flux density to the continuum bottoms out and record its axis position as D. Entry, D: 5873.28 angstroms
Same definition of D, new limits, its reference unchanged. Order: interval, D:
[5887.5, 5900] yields 5892.24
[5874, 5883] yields 5880.04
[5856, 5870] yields 5863.82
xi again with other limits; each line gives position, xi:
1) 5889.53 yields 2.5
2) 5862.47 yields 2.6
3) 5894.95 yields 2.3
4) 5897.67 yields 2.4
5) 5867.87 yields 2.6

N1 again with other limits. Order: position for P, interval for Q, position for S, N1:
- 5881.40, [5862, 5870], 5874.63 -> 1.06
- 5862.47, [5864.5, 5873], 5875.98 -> 0.99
